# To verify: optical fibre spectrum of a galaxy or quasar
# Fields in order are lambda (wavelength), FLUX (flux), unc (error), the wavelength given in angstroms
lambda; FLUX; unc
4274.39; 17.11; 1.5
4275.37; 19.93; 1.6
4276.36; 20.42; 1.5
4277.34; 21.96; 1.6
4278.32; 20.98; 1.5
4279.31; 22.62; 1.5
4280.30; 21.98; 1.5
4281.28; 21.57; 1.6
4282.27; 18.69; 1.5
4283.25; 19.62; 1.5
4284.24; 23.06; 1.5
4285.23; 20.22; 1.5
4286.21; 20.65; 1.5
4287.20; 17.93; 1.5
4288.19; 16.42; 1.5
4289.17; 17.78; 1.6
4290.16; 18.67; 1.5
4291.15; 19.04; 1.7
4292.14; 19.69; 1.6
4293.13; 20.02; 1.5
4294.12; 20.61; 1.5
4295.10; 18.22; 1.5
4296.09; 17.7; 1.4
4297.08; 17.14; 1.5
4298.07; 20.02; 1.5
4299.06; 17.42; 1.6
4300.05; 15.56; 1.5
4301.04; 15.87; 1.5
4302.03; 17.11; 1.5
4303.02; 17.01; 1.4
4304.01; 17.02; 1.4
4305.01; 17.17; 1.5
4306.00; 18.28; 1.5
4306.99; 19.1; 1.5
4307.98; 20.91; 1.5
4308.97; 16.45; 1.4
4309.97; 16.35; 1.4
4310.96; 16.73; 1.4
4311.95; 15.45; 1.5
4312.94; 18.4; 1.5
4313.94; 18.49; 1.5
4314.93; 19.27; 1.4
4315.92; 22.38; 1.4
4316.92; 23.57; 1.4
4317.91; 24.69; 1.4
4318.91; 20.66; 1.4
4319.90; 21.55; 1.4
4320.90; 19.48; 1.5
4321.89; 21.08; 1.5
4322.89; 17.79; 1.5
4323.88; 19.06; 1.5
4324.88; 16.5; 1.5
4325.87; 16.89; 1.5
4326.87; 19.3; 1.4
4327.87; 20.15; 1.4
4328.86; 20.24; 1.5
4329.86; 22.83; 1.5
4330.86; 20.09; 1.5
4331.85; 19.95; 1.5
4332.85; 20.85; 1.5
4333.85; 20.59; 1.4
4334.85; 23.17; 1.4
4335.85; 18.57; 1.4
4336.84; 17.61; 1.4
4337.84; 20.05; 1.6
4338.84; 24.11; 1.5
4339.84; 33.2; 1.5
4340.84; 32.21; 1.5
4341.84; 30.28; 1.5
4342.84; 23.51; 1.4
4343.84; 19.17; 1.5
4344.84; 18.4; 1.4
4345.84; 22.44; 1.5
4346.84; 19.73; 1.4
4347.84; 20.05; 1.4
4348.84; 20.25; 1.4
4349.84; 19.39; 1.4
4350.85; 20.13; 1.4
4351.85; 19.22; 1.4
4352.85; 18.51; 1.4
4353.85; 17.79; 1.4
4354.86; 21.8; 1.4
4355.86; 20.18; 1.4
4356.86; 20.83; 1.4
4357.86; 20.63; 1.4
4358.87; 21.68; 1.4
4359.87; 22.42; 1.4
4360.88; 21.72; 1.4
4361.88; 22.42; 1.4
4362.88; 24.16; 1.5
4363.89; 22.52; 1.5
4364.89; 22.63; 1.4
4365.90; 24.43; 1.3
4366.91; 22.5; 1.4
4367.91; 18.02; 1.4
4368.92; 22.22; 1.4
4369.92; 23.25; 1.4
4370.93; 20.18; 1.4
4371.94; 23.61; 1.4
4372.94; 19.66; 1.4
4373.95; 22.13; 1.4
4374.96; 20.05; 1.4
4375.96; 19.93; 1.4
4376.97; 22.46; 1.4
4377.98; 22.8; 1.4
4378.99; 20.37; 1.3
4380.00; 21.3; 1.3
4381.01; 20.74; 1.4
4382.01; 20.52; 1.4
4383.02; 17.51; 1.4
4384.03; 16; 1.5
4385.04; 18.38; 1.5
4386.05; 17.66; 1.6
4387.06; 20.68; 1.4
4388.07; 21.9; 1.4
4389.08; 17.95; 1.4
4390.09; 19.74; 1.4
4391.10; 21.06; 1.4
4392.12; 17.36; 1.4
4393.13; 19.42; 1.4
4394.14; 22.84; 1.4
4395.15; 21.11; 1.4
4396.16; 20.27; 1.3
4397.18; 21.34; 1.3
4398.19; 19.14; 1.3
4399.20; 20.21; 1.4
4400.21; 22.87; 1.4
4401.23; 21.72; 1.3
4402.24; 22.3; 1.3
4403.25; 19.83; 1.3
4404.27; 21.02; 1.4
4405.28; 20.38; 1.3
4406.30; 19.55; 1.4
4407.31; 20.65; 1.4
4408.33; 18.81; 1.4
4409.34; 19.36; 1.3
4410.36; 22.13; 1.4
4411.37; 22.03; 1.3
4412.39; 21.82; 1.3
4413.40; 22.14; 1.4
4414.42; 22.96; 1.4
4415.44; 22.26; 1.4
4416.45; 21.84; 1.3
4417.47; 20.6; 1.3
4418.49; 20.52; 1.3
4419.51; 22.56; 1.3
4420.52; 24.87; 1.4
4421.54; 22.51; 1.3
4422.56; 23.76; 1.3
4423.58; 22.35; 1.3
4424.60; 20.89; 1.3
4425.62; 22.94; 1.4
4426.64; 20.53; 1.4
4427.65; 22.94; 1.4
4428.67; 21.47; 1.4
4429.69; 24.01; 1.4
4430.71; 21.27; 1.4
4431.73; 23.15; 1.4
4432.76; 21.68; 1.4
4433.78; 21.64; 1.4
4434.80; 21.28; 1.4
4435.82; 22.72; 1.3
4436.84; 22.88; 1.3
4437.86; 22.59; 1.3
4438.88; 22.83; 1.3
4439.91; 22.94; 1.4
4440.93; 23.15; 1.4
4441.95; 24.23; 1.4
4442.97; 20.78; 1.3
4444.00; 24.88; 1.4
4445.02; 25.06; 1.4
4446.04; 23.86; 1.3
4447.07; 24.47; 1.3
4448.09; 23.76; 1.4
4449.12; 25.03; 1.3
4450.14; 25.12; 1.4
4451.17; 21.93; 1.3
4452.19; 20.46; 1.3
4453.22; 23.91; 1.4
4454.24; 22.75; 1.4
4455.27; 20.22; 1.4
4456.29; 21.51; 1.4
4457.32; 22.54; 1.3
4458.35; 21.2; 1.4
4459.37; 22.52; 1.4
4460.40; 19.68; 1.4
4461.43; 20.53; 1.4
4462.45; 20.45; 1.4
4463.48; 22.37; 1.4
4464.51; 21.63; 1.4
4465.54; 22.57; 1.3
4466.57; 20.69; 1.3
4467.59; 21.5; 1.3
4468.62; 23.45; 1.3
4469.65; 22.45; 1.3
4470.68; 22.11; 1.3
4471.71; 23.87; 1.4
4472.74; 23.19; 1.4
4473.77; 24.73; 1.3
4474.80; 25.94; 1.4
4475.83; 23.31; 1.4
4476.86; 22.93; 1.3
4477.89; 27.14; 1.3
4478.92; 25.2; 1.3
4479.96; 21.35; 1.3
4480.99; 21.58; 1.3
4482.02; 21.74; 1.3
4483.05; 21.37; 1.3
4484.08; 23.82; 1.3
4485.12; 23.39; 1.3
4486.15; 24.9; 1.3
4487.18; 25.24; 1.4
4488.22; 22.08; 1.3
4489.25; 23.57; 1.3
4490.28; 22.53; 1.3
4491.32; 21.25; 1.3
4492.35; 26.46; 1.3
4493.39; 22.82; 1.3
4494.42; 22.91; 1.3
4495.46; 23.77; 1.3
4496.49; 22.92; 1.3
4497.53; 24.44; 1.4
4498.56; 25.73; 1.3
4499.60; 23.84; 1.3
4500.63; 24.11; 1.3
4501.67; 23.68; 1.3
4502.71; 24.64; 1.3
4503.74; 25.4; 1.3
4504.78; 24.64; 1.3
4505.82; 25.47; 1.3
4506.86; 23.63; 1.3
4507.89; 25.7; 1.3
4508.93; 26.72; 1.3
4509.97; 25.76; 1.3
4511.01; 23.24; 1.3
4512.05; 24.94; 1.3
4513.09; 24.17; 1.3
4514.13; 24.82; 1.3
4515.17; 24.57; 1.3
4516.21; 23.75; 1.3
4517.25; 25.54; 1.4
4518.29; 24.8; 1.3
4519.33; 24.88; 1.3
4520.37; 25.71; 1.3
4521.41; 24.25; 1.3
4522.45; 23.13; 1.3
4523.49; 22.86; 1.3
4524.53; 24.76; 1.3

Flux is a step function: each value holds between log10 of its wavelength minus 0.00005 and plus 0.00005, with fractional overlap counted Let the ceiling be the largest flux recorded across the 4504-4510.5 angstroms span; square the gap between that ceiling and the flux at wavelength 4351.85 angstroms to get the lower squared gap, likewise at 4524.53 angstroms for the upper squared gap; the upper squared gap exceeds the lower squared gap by -52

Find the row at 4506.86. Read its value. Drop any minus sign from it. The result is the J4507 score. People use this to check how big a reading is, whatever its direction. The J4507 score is 23.6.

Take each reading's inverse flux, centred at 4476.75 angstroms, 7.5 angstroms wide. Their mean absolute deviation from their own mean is 0.0027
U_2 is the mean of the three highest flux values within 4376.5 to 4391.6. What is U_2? 22.4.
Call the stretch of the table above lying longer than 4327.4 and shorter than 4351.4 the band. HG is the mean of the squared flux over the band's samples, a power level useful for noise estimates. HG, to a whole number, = 499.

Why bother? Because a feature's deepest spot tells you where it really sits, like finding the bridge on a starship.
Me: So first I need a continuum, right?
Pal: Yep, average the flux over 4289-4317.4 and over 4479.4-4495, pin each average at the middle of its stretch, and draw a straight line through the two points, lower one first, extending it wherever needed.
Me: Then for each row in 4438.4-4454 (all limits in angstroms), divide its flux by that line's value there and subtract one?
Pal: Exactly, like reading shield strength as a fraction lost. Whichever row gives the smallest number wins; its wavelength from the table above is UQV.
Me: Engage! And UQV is 4452.19 angstroms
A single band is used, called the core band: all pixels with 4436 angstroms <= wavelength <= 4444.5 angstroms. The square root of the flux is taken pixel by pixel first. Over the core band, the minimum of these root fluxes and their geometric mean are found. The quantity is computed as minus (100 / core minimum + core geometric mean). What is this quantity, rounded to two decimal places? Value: -26.73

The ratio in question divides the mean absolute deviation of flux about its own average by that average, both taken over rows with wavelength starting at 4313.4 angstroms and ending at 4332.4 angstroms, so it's 0.080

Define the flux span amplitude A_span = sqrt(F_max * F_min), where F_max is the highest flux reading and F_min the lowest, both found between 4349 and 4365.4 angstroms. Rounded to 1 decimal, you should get 20.7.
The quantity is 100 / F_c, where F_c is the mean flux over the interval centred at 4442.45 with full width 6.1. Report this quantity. 4.3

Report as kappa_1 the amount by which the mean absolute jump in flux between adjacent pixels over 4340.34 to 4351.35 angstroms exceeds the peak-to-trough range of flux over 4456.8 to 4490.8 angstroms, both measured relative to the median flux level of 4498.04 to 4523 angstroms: -5.2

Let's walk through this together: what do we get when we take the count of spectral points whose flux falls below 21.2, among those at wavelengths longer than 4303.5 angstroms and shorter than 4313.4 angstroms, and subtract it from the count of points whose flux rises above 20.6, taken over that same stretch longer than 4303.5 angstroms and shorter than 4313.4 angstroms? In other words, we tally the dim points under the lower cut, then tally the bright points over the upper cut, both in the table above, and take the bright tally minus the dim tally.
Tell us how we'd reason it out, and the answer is -9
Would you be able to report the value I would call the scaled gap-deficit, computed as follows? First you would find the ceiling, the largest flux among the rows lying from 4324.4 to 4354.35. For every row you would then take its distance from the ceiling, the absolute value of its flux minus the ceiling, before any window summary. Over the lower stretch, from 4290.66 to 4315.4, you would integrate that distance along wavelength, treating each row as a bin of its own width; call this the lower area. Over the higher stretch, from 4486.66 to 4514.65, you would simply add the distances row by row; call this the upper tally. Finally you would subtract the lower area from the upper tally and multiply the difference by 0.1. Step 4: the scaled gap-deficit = -14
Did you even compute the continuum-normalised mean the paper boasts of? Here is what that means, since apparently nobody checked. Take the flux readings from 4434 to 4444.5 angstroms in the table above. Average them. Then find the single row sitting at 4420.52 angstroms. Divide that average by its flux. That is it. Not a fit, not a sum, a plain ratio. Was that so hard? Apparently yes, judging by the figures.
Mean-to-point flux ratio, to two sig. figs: 0.92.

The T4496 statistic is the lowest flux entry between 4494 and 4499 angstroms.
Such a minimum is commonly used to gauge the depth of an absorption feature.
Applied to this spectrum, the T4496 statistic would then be 22.91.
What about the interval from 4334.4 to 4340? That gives 17.61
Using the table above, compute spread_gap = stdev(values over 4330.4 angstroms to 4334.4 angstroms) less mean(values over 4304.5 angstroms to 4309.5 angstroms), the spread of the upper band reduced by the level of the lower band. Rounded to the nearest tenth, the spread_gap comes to -18.0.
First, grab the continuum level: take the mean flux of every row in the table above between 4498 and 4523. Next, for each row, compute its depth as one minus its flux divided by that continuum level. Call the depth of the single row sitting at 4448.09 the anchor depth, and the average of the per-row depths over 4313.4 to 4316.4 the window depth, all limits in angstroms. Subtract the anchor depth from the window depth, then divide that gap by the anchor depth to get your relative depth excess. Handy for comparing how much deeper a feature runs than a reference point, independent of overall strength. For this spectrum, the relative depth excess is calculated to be 3.9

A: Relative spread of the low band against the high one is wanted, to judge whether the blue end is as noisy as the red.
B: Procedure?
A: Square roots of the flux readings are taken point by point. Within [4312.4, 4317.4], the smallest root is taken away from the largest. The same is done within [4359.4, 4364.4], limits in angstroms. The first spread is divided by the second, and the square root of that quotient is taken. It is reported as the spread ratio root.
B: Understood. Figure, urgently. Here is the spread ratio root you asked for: 1.5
